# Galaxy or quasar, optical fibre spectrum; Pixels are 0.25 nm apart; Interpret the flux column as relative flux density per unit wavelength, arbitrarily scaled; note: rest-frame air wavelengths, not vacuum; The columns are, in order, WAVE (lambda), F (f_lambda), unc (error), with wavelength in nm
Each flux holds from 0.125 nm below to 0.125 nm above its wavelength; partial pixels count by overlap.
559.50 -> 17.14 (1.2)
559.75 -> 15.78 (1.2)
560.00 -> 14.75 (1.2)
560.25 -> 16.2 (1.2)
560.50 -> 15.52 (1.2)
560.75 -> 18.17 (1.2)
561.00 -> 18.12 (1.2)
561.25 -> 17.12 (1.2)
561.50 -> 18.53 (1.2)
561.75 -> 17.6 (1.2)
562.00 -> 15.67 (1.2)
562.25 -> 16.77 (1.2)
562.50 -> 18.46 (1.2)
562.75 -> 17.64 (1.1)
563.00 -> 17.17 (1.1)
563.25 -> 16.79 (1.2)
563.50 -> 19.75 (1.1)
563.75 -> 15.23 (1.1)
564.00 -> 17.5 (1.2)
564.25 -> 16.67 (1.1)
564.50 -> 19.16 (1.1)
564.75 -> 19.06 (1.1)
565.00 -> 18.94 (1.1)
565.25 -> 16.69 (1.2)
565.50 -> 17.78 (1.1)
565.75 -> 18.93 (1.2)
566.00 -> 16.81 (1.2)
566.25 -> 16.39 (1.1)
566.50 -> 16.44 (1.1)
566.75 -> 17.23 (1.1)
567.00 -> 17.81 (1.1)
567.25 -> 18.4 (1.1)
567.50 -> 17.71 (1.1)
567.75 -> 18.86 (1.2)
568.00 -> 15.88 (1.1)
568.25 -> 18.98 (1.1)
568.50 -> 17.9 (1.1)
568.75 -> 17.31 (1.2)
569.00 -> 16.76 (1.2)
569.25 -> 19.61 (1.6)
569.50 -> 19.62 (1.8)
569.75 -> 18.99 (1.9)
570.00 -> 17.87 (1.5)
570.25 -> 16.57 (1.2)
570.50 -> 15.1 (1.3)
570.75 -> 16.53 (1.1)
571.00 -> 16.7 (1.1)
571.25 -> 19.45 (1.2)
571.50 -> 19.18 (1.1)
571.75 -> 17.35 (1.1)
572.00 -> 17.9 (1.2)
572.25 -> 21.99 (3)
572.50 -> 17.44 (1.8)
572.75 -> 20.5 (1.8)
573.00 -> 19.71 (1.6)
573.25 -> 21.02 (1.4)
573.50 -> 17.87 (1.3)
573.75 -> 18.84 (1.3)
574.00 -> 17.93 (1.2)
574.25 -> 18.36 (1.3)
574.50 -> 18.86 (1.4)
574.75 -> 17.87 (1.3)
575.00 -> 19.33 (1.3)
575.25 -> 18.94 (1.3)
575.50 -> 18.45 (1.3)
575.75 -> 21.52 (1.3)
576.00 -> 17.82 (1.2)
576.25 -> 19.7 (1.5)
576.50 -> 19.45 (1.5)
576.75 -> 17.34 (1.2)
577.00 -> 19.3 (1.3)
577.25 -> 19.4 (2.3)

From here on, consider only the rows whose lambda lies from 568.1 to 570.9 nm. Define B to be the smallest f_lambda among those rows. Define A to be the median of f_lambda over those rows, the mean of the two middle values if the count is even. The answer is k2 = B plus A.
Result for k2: 33.0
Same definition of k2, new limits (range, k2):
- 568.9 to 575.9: 33.7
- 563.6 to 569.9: 33.0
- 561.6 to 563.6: 33.1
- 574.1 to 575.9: 36.7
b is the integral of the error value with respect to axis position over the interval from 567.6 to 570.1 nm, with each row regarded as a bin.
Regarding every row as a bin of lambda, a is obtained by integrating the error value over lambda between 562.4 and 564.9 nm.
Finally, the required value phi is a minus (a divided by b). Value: 2.00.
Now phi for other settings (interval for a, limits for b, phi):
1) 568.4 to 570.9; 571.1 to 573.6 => 2.58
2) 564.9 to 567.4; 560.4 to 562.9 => 1.87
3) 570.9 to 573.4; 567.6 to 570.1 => 2.71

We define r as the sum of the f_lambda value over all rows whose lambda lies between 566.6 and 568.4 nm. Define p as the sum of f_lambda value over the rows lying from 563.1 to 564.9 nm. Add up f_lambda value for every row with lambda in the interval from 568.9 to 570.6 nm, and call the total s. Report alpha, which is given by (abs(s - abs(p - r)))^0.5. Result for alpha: 11.1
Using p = 124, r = 125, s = 125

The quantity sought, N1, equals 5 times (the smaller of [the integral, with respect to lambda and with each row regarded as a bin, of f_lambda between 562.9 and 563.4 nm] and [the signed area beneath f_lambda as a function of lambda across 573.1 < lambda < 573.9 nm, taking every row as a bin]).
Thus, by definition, 43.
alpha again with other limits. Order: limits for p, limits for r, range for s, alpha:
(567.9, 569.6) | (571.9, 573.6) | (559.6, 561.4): 10.3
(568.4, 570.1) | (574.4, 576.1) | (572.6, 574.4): 11.4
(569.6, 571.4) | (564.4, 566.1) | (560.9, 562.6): 10.8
